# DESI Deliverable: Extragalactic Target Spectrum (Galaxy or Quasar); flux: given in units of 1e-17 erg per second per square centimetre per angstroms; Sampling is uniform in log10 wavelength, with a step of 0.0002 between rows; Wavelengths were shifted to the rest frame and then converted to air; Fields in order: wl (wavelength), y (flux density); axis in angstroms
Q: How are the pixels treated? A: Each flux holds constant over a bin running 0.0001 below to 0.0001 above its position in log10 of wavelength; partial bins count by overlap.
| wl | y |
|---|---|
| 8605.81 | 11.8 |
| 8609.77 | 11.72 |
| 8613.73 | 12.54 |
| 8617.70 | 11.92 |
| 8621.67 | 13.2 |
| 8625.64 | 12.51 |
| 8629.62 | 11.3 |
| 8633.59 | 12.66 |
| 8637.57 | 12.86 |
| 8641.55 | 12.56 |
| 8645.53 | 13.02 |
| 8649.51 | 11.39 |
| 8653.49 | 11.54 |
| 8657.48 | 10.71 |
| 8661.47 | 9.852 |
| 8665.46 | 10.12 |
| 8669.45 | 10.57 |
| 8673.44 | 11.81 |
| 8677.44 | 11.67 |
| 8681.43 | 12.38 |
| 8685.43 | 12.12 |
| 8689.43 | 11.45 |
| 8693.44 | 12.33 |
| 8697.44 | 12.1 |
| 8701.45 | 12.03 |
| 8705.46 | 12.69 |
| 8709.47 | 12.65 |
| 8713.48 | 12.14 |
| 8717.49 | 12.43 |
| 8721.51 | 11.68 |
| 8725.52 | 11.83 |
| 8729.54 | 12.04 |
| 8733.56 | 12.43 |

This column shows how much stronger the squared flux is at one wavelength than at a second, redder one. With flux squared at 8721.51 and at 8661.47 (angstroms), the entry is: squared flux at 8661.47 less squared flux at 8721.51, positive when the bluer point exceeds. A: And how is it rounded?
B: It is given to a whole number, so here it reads -39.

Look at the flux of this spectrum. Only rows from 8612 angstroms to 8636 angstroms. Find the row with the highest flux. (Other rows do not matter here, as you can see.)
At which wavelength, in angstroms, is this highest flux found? 8621.67 angstroms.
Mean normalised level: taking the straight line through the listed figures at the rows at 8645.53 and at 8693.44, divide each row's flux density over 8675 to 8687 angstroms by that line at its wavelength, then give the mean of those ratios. 0.96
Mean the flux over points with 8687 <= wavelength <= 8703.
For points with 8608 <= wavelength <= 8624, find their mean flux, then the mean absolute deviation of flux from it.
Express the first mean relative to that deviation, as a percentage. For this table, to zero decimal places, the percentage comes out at 2281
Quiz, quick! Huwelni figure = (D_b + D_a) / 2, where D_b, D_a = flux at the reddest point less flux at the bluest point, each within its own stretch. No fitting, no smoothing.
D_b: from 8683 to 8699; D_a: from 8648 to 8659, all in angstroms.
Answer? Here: -0.35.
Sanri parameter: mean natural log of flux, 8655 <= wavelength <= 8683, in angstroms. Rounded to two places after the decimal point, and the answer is 2.40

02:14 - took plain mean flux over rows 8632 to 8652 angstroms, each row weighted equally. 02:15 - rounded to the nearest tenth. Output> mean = 12.5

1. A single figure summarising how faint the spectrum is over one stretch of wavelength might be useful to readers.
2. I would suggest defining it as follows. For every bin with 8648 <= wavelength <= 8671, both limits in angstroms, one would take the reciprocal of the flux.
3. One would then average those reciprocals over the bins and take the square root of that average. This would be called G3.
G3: 0.306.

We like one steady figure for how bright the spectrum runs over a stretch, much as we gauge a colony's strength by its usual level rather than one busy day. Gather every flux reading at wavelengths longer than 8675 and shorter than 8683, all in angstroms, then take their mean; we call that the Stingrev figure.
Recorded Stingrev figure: 12.0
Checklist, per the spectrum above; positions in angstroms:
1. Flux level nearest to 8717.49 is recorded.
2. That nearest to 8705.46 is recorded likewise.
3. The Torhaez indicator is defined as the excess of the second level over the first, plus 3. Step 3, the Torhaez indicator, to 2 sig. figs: 3.3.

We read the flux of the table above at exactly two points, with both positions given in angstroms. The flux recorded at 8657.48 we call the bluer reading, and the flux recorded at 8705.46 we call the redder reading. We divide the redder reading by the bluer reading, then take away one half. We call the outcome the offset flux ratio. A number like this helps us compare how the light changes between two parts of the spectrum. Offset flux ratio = 0.68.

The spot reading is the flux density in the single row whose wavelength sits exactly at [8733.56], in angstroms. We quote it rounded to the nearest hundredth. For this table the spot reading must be 12.43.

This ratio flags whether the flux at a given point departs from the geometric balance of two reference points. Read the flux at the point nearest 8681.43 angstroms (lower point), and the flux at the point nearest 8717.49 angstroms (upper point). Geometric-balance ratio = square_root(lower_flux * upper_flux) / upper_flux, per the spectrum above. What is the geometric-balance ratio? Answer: 1.00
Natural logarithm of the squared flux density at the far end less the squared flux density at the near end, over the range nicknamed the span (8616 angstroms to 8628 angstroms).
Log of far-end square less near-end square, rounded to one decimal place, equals 2.7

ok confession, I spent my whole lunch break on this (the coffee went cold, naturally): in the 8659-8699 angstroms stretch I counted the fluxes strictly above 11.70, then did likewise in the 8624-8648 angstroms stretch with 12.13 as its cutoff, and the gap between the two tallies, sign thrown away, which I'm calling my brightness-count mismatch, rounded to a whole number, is 0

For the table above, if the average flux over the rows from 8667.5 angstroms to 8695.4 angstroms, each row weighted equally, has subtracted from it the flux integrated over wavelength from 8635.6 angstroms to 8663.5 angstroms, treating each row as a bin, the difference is -315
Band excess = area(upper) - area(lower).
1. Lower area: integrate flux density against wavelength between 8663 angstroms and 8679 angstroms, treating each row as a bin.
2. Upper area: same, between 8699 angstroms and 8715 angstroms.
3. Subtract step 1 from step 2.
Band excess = 22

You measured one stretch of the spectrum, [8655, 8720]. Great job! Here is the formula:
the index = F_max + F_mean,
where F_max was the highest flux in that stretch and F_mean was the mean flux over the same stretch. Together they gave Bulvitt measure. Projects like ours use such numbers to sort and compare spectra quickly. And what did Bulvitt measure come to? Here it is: 24.4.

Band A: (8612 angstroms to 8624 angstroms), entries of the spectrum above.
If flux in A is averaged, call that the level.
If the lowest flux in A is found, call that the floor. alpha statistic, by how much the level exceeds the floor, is 0.63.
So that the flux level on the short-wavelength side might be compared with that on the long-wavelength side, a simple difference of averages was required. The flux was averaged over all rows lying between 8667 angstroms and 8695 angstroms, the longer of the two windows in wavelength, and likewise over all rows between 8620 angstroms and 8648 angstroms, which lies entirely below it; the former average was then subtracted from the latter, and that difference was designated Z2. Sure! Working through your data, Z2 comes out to 0.8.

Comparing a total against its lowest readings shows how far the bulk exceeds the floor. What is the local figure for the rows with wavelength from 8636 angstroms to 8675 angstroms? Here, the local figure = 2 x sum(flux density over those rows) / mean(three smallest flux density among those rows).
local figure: 22.5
